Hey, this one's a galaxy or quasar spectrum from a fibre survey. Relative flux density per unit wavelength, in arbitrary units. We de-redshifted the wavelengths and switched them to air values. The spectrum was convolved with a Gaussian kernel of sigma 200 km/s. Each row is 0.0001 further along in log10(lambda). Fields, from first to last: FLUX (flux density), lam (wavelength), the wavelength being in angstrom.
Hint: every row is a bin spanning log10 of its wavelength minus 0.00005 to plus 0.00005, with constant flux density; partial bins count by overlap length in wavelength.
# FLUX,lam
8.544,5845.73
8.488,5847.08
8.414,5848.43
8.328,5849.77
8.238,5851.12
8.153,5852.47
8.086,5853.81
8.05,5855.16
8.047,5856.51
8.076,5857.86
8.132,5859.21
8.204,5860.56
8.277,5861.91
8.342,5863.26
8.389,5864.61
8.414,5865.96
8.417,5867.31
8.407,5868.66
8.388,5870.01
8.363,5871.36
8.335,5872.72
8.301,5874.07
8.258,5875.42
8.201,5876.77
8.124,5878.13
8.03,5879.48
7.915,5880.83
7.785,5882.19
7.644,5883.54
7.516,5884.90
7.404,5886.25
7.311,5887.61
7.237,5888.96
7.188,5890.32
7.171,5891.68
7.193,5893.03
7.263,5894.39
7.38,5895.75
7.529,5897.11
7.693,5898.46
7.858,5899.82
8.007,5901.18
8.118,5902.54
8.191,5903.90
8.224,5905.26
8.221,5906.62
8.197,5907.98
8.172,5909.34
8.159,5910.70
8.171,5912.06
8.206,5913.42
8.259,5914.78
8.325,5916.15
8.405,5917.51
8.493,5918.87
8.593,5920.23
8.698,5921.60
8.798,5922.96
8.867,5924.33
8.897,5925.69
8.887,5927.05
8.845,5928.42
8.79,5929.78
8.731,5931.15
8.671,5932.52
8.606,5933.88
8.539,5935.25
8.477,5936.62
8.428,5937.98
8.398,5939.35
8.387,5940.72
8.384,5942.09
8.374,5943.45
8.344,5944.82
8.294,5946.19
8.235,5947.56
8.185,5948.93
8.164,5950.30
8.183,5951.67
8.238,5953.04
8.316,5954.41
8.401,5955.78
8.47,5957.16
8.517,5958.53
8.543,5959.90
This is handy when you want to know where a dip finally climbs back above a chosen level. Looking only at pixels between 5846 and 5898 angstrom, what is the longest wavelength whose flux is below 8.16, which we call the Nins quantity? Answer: 5897.11 angstrom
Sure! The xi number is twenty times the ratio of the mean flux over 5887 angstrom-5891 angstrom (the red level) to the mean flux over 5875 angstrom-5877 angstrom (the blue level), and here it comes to 17.6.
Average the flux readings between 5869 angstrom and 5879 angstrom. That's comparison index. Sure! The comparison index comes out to 8.28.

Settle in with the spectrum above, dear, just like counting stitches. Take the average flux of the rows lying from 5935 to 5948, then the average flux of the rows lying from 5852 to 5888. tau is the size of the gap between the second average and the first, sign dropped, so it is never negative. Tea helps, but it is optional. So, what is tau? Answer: 0.3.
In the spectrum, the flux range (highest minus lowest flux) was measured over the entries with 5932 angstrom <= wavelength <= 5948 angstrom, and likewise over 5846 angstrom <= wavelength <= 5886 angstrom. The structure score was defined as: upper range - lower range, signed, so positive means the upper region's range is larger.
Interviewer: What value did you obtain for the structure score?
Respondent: -0.5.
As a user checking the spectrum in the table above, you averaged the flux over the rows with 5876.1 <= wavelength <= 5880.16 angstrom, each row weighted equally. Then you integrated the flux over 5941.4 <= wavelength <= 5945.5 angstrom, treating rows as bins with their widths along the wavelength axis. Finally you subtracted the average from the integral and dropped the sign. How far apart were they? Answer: 26.2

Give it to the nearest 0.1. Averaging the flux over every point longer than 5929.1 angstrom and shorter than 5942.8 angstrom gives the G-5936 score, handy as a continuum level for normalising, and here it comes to 8.5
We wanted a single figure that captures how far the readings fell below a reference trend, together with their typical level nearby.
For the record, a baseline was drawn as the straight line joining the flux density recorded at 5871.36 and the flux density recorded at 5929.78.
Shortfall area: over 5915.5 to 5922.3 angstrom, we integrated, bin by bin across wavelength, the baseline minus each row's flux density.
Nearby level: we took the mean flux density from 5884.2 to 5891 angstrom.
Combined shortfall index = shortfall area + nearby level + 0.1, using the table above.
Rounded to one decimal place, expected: 8.8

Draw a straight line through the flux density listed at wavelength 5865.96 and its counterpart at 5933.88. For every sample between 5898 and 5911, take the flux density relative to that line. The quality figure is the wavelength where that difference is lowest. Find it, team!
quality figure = 5898.46 angstrom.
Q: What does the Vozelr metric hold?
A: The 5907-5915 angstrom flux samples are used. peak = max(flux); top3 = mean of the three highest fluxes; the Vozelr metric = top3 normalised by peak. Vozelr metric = 0.9954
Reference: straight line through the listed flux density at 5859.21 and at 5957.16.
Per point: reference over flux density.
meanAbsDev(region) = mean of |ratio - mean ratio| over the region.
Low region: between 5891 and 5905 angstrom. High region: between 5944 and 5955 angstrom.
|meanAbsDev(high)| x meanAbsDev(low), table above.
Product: 0.0003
